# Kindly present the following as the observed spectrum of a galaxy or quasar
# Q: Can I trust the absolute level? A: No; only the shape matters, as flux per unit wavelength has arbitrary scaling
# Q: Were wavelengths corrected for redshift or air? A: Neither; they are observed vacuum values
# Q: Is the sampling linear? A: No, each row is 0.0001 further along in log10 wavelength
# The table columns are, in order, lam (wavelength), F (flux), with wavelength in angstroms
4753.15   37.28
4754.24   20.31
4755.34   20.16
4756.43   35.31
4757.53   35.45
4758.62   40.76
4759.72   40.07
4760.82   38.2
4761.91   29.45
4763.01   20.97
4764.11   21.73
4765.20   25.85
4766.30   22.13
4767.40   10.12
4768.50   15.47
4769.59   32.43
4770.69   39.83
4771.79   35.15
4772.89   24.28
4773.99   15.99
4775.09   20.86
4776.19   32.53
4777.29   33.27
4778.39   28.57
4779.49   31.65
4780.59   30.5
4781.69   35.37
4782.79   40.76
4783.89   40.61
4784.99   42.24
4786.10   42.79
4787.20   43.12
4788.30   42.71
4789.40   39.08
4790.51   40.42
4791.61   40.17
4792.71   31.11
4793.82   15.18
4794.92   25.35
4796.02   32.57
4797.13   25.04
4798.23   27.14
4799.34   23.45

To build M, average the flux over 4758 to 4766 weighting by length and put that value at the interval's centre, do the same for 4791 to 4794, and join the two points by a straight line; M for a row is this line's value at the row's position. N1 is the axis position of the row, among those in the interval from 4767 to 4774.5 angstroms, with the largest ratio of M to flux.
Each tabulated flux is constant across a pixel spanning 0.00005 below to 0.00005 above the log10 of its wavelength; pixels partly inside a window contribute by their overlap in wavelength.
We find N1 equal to 4767.40 angstroms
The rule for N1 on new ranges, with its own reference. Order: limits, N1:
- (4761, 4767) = 4763.01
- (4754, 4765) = 4755.34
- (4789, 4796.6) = 4793.82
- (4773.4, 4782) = 4773.99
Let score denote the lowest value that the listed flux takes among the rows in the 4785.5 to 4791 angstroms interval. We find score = 39.08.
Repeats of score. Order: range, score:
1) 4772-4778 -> 15.99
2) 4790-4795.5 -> 15.18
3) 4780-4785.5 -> 30.5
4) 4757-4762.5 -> 29.45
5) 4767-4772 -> 10.12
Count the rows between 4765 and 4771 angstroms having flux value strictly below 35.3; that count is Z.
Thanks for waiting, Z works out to 5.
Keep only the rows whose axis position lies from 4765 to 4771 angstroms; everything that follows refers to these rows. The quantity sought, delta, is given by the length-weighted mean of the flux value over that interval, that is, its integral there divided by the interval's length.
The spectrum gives 24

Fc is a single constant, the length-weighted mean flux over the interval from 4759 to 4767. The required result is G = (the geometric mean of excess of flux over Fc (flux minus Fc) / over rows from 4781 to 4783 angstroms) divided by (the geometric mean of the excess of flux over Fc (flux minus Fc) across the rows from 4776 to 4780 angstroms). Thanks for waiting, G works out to 4.3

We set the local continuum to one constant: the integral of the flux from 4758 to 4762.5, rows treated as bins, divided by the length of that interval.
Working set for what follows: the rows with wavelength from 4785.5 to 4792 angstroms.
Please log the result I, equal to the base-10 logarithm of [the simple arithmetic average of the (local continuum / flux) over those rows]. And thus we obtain -0.05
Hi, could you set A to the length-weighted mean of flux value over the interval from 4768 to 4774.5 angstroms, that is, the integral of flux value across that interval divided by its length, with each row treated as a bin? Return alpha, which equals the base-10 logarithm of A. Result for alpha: 1.44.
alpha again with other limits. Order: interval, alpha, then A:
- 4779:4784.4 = 1.55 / 36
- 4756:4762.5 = 1.56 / 36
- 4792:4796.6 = 1.42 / 27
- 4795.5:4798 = 1.46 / 29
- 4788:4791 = 1.61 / 41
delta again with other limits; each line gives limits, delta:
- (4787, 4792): 41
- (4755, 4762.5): 35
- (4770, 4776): 28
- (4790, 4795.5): 30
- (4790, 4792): 40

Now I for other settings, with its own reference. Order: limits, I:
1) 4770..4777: 0.16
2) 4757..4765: 0.09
